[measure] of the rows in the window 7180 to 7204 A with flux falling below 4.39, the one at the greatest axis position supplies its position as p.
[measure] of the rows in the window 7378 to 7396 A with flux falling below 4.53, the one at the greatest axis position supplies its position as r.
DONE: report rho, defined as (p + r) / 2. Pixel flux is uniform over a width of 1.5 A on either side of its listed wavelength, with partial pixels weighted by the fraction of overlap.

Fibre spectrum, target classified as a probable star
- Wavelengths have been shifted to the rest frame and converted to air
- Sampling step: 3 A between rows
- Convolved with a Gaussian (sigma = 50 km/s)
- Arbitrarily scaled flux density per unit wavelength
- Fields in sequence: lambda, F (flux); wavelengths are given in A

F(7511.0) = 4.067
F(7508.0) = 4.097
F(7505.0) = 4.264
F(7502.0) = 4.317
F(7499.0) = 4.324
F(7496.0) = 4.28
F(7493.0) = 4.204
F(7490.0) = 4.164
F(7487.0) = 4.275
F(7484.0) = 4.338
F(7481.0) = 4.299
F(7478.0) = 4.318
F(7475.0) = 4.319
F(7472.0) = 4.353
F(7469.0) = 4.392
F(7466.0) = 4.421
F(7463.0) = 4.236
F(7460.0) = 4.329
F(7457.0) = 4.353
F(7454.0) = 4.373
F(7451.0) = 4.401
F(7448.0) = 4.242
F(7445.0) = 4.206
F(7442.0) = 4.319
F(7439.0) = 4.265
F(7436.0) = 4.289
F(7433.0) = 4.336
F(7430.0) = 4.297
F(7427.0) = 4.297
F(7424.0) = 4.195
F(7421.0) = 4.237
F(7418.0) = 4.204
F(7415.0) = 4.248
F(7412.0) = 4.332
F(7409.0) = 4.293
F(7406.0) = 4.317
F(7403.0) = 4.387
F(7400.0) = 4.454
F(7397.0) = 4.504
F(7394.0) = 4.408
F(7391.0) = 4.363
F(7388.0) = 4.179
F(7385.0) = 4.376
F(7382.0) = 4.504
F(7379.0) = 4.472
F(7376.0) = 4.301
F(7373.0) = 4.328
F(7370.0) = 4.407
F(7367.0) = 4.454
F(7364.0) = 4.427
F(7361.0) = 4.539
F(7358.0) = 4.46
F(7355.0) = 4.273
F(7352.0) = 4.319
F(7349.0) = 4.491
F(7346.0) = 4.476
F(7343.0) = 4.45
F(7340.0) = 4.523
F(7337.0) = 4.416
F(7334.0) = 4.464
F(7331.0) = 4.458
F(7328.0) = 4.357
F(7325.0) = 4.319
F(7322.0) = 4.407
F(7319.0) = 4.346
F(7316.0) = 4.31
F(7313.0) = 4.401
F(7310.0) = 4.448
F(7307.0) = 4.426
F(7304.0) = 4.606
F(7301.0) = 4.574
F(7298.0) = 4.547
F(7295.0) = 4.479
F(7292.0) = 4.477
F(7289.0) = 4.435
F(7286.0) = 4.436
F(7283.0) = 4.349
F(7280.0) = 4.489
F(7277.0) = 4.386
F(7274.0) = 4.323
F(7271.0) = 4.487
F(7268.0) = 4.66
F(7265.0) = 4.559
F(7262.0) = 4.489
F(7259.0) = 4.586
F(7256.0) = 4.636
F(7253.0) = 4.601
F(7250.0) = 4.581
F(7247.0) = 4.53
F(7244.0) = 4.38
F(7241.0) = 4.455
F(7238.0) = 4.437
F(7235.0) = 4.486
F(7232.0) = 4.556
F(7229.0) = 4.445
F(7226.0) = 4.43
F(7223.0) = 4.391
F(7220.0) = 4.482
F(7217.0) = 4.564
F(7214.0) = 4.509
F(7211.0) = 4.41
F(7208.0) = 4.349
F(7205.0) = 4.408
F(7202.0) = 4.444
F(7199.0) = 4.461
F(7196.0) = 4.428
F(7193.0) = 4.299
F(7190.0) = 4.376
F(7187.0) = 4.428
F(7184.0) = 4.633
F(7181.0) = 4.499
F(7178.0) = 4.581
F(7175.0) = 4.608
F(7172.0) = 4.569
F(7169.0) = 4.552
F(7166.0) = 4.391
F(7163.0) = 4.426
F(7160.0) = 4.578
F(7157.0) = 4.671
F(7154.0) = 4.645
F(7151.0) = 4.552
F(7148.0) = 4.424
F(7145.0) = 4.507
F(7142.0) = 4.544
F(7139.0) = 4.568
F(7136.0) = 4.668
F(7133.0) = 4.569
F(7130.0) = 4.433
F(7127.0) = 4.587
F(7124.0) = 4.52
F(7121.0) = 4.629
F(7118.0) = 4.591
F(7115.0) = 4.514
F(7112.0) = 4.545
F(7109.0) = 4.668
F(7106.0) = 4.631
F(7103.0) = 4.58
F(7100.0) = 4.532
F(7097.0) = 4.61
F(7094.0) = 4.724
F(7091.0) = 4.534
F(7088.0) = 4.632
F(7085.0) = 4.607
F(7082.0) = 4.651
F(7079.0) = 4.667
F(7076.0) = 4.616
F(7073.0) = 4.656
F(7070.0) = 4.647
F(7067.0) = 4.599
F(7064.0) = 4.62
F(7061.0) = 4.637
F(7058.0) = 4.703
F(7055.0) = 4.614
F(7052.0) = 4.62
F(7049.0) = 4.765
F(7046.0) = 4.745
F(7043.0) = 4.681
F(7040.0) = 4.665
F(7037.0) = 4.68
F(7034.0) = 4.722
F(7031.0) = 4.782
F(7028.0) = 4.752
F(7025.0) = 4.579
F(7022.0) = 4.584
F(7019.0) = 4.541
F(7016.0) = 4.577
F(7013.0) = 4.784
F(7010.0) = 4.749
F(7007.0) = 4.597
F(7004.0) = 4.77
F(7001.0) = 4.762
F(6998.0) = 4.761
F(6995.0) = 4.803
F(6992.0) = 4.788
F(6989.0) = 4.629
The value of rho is 7293.5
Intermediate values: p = 7193.0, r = 7394.0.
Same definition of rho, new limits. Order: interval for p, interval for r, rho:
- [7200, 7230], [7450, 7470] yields 7338.5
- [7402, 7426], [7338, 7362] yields 7391.0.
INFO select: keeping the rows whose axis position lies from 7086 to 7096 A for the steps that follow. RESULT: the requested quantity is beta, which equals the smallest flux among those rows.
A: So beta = 4.534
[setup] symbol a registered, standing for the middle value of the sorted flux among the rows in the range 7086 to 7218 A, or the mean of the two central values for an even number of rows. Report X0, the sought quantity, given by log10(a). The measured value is 0.658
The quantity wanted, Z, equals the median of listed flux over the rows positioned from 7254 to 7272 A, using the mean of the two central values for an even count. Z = 4.57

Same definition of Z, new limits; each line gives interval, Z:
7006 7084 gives 4.65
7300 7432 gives 4.40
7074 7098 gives 4.62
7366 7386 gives 4.41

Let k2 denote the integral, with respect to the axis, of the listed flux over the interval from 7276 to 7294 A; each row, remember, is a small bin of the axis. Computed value 80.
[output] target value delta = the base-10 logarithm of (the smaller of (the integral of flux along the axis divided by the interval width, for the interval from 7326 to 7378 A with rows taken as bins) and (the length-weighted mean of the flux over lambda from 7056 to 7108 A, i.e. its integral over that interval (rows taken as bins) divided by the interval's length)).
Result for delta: 0.645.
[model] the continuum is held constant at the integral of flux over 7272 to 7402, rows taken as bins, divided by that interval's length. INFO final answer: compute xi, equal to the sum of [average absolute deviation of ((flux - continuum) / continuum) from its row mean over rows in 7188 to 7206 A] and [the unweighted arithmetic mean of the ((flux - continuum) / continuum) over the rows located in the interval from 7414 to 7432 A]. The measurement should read -0.030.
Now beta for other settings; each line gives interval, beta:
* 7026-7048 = 4.665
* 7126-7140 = 4.433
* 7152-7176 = 4.391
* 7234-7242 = 4.437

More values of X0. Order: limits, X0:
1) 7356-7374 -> 0.647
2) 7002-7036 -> 0.674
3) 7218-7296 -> 0.651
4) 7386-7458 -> 0.634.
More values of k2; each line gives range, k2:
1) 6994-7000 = 29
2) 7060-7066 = 28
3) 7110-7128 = 82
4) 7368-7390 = 96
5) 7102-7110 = 37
